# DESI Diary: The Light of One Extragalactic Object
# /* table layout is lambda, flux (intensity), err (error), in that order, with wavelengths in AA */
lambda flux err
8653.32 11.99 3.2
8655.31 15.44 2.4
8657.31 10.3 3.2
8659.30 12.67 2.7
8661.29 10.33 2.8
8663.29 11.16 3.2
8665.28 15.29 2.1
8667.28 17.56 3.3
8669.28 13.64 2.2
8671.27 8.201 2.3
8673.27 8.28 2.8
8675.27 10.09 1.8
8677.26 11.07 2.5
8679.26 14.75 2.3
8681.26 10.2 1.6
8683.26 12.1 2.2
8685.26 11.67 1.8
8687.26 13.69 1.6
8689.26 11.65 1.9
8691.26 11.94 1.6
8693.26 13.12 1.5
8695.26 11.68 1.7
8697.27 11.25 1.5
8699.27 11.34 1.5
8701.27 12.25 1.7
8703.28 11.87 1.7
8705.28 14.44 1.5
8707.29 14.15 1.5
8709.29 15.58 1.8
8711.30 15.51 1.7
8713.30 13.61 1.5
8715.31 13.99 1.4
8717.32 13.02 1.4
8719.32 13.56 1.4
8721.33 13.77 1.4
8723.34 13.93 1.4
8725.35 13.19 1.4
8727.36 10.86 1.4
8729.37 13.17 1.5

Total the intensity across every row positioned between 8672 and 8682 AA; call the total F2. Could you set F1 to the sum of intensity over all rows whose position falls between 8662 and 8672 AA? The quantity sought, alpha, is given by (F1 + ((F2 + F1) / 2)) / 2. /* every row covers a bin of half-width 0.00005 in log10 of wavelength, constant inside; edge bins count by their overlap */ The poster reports 63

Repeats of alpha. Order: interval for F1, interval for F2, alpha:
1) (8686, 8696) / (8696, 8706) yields 62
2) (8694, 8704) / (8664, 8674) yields 60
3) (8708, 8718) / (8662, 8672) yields 70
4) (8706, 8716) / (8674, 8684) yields 69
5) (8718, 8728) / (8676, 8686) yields 64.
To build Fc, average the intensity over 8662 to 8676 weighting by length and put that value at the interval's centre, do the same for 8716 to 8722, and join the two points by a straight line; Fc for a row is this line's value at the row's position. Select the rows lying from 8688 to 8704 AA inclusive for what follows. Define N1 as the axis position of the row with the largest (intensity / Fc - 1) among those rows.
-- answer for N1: 8693.26 AA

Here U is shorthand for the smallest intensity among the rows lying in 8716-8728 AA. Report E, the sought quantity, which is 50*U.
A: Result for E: 543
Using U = 10.86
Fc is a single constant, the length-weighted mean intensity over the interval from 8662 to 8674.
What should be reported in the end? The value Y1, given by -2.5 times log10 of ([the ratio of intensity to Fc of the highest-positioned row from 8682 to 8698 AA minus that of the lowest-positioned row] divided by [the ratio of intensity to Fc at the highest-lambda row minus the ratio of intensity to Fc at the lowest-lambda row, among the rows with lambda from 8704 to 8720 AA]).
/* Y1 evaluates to 0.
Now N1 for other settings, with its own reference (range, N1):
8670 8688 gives 8679.26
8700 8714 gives 8709.29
